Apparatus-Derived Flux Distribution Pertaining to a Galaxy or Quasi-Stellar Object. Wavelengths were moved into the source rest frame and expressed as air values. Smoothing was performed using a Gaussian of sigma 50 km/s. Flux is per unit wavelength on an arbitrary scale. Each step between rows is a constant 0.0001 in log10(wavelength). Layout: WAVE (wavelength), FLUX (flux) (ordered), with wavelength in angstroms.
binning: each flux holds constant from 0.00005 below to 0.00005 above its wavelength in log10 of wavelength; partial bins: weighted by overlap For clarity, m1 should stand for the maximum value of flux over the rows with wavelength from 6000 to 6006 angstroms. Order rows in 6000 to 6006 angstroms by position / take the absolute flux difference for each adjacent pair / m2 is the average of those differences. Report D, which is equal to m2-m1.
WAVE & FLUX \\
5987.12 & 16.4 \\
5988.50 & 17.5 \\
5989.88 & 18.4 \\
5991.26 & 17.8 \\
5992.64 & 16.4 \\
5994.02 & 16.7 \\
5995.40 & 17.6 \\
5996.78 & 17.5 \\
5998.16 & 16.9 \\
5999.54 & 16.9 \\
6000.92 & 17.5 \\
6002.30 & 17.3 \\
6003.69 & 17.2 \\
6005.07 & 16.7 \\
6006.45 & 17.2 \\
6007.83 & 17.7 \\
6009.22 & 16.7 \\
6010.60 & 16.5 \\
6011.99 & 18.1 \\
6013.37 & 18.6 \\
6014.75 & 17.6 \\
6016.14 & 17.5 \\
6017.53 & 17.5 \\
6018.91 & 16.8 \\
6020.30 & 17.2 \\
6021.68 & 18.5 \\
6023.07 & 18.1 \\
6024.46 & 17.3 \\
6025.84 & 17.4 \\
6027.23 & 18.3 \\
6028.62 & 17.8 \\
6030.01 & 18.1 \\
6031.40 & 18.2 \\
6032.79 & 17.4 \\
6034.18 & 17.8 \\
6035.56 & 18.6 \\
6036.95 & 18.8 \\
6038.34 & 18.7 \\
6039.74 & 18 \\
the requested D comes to -17.2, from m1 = 17.5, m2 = 0.3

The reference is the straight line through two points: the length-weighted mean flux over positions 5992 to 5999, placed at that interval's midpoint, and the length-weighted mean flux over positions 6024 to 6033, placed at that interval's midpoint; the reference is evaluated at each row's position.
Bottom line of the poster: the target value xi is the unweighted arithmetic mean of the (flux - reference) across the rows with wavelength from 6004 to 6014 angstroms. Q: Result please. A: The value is 0.00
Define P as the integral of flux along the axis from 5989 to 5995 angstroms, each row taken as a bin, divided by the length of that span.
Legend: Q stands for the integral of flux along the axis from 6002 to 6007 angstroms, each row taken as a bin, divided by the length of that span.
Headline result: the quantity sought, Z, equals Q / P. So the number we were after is 0.98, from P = 17.3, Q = 17.1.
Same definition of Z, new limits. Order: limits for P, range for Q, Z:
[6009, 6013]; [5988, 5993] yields 1.02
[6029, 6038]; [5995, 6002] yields 0.95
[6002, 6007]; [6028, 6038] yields 1.06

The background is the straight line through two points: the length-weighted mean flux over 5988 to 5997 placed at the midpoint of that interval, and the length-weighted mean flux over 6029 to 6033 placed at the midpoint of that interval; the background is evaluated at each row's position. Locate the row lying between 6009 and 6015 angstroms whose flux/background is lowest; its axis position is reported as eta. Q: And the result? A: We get 6010.60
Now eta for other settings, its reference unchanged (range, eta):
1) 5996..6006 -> 6005.07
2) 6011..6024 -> 6018.91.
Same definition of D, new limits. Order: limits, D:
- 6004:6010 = -17.0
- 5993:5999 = -17.1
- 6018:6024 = -17.8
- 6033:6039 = -18.4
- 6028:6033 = -17.8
